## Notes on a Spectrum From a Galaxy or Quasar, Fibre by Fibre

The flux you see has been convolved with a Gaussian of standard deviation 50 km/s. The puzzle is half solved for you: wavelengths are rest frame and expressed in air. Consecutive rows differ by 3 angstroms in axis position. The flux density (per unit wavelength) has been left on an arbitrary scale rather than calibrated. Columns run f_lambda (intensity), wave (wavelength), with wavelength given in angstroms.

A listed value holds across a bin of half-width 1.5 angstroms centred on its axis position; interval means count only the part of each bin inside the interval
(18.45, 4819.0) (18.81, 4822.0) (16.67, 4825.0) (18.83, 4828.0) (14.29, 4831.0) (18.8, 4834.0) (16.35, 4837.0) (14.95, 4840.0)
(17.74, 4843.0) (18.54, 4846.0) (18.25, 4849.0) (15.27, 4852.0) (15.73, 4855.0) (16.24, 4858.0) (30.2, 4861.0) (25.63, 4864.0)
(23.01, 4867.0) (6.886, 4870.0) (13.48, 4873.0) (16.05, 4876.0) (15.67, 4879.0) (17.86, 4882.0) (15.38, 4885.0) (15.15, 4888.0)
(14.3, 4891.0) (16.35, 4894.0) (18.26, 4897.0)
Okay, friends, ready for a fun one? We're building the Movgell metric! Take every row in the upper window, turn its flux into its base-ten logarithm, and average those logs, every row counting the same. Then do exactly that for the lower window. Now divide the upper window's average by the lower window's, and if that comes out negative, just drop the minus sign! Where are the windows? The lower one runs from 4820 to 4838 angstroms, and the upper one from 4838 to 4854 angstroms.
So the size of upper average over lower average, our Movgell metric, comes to 0.99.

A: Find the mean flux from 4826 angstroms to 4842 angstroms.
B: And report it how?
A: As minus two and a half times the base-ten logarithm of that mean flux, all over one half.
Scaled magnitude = -6.11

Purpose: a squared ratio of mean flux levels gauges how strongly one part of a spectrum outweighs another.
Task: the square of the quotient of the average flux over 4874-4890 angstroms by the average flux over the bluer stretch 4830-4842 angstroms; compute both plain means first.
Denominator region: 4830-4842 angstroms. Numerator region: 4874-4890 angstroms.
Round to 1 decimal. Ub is 1.0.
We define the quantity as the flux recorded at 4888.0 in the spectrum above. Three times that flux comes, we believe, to 45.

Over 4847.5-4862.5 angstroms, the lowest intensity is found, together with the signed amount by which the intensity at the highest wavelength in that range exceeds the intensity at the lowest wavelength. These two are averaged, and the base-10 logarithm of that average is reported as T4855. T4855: 1.13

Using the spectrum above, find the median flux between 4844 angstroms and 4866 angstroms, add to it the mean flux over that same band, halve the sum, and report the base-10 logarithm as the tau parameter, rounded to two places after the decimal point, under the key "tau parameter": 1.28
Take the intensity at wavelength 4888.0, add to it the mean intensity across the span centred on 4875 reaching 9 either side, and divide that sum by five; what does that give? 6.1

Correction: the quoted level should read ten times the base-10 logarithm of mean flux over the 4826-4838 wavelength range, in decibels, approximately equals 12.3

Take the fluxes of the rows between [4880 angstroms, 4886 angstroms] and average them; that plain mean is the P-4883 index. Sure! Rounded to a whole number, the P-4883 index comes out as 17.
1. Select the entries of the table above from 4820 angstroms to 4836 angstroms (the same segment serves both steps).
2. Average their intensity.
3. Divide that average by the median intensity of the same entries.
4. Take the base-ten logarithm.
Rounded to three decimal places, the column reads -0.032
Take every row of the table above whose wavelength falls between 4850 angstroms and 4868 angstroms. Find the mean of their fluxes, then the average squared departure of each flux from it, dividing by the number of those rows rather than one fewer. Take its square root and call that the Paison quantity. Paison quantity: 5.7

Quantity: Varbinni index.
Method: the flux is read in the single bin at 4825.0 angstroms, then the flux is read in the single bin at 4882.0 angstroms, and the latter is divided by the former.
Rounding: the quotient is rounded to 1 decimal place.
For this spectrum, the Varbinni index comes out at 1.1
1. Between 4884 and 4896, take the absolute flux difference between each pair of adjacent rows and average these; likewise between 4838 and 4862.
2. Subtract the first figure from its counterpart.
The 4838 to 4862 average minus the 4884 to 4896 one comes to 2.1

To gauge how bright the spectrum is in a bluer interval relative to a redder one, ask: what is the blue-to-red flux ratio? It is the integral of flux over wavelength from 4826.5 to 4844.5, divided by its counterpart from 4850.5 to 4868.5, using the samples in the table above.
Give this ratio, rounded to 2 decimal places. 0.80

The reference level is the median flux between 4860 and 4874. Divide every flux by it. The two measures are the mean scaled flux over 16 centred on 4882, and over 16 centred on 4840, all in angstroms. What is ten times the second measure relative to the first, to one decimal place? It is 10.8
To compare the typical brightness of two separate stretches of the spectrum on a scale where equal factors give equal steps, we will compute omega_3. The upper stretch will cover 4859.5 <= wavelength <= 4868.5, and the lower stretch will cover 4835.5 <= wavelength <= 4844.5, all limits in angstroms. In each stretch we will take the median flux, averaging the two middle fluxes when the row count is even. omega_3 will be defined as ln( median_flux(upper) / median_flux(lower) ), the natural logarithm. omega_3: 0.45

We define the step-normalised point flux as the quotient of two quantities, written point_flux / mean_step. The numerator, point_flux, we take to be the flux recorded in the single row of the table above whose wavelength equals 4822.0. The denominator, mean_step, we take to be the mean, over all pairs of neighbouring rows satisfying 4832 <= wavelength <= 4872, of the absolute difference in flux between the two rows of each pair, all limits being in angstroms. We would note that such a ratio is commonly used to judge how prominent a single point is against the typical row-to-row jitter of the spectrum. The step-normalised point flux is 4.61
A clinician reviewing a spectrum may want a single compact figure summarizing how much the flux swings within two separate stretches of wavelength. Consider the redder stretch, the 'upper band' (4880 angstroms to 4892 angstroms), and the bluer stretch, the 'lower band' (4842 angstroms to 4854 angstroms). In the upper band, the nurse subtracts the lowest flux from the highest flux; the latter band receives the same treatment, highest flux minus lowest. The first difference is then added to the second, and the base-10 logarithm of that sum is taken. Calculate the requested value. 0.83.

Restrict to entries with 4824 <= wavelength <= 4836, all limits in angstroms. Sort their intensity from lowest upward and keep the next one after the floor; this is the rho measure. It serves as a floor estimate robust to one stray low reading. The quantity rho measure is 16.67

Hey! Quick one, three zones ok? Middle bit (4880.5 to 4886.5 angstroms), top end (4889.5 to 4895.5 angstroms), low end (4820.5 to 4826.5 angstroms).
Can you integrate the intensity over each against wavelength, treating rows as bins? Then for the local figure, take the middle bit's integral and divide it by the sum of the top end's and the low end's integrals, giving 0.50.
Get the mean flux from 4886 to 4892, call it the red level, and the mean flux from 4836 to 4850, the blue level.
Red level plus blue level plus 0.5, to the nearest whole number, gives 32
